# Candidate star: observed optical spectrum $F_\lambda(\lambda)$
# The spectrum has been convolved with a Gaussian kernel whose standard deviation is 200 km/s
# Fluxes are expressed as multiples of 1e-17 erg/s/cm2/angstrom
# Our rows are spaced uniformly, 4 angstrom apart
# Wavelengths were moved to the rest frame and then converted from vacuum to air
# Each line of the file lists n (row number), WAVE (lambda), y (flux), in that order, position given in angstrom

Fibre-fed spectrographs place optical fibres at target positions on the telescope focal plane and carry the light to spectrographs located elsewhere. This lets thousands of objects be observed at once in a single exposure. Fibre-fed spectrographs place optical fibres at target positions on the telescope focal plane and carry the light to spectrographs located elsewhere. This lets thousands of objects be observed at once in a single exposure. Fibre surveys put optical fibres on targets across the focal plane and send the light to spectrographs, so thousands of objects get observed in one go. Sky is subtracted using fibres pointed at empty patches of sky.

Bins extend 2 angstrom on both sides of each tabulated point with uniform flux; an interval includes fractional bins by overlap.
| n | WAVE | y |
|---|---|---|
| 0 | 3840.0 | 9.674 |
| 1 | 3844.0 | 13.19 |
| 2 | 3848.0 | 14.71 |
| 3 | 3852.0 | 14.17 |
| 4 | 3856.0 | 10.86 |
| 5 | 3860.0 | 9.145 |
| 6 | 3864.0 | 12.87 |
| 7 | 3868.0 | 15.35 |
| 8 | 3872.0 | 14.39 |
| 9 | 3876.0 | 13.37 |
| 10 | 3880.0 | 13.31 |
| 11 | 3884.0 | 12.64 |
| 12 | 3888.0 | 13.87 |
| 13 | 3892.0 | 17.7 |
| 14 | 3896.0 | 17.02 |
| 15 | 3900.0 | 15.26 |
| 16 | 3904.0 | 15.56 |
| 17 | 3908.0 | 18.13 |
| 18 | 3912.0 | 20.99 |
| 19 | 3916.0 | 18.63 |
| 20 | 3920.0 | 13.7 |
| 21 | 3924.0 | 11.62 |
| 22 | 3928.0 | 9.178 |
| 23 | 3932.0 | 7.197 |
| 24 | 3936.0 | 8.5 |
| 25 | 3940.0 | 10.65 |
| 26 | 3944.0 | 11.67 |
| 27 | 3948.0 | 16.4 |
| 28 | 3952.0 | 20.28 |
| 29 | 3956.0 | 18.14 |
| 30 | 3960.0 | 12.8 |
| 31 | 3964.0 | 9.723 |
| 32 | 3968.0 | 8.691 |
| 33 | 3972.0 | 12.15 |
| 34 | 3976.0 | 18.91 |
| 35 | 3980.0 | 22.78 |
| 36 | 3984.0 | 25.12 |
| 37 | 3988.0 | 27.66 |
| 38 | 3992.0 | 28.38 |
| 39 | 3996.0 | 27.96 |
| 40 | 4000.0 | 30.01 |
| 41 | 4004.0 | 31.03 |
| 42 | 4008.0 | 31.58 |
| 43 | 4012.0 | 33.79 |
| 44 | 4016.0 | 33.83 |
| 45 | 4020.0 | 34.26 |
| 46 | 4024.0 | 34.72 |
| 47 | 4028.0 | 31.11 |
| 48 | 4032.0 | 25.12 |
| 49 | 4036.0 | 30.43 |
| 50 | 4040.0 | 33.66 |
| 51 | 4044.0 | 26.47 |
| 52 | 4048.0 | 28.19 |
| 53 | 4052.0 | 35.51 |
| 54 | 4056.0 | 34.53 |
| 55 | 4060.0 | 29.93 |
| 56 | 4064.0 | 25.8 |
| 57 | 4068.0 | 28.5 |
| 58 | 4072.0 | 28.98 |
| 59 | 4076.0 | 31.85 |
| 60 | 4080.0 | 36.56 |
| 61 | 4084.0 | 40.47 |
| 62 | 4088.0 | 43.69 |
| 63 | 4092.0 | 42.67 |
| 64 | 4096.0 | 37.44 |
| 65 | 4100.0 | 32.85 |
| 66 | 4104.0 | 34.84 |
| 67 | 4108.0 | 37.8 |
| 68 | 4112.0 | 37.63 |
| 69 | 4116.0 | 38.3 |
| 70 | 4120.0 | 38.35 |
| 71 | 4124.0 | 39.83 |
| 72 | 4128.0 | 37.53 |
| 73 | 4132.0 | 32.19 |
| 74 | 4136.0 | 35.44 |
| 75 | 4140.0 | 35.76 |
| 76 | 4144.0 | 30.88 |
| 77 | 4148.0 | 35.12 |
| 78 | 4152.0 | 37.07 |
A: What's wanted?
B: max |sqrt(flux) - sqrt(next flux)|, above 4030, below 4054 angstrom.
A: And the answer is 0.66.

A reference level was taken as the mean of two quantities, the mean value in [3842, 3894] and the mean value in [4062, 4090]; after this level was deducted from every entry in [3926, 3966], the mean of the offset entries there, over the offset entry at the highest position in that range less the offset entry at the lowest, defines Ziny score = -20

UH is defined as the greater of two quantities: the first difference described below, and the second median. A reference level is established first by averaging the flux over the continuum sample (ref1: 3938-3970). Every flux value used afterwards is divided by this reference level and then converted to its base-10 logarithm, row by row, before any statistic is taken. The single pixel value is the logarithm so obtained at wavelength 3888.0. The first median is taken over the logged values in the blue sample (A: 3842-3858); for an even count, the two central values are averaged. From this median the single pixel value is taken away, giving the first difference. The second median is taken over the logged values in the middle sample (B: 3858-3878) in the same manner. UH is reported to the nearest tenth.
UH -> 0.0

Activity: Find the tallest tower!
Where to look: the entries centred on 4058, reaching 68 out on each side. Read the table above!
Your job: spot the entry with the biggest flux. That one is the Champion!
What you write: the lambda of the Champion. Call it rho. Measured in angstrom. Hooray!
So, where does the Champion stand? 4088.0 angstrom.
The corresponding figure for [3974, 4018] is 4016.0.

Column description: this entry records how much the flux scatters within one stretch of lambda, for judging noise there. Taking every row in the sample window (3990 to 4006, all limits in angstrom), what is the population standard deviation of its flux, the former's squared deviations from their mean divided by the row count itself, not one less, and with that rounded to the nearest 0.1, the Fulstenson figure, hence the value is 1.2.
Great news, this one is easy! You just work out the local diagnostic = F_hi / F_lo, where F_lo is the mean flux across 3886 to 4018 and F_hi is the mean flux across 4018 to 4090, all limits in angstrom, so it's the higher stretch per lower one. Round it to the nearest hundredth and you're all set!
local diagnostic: 1.72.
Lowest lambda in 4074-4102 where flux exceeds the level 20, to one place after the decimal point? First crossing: 4076.0 angstrom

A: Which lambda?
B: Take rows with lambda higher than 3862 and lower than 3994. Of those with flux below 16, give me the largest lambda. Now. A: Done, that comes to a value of 3972.0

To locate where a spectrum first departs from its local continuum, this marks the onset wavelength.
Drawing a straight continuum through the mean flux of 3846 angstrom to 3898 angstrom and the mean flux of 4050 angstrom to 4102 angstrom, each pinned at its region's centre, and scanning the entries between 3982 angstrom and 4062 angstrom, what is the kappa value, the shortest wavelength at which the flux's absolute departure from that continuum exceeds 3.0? 4000.0 angstrom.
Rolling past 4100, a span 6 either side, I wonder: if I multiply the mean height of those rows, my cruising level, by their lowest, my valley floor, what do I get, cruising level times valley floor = 1151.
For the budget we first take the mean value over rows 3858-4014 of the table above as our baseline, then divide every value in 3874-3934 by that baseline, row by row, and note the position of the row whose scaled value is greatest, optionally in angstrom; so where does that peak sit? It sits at 3912.0 angstrom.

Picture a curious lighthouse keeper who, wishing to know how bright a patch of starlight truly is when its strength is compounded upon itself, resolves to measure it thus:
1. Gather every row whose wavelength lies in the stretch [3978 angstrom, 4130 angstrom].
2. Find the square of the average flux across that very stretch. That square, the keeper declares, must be 1081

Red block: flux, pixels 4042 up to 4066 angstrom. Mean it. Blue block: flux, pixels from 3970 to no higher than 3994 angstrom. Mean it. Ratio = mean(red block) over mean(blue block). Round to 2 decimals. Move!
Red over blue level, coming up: 1.34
